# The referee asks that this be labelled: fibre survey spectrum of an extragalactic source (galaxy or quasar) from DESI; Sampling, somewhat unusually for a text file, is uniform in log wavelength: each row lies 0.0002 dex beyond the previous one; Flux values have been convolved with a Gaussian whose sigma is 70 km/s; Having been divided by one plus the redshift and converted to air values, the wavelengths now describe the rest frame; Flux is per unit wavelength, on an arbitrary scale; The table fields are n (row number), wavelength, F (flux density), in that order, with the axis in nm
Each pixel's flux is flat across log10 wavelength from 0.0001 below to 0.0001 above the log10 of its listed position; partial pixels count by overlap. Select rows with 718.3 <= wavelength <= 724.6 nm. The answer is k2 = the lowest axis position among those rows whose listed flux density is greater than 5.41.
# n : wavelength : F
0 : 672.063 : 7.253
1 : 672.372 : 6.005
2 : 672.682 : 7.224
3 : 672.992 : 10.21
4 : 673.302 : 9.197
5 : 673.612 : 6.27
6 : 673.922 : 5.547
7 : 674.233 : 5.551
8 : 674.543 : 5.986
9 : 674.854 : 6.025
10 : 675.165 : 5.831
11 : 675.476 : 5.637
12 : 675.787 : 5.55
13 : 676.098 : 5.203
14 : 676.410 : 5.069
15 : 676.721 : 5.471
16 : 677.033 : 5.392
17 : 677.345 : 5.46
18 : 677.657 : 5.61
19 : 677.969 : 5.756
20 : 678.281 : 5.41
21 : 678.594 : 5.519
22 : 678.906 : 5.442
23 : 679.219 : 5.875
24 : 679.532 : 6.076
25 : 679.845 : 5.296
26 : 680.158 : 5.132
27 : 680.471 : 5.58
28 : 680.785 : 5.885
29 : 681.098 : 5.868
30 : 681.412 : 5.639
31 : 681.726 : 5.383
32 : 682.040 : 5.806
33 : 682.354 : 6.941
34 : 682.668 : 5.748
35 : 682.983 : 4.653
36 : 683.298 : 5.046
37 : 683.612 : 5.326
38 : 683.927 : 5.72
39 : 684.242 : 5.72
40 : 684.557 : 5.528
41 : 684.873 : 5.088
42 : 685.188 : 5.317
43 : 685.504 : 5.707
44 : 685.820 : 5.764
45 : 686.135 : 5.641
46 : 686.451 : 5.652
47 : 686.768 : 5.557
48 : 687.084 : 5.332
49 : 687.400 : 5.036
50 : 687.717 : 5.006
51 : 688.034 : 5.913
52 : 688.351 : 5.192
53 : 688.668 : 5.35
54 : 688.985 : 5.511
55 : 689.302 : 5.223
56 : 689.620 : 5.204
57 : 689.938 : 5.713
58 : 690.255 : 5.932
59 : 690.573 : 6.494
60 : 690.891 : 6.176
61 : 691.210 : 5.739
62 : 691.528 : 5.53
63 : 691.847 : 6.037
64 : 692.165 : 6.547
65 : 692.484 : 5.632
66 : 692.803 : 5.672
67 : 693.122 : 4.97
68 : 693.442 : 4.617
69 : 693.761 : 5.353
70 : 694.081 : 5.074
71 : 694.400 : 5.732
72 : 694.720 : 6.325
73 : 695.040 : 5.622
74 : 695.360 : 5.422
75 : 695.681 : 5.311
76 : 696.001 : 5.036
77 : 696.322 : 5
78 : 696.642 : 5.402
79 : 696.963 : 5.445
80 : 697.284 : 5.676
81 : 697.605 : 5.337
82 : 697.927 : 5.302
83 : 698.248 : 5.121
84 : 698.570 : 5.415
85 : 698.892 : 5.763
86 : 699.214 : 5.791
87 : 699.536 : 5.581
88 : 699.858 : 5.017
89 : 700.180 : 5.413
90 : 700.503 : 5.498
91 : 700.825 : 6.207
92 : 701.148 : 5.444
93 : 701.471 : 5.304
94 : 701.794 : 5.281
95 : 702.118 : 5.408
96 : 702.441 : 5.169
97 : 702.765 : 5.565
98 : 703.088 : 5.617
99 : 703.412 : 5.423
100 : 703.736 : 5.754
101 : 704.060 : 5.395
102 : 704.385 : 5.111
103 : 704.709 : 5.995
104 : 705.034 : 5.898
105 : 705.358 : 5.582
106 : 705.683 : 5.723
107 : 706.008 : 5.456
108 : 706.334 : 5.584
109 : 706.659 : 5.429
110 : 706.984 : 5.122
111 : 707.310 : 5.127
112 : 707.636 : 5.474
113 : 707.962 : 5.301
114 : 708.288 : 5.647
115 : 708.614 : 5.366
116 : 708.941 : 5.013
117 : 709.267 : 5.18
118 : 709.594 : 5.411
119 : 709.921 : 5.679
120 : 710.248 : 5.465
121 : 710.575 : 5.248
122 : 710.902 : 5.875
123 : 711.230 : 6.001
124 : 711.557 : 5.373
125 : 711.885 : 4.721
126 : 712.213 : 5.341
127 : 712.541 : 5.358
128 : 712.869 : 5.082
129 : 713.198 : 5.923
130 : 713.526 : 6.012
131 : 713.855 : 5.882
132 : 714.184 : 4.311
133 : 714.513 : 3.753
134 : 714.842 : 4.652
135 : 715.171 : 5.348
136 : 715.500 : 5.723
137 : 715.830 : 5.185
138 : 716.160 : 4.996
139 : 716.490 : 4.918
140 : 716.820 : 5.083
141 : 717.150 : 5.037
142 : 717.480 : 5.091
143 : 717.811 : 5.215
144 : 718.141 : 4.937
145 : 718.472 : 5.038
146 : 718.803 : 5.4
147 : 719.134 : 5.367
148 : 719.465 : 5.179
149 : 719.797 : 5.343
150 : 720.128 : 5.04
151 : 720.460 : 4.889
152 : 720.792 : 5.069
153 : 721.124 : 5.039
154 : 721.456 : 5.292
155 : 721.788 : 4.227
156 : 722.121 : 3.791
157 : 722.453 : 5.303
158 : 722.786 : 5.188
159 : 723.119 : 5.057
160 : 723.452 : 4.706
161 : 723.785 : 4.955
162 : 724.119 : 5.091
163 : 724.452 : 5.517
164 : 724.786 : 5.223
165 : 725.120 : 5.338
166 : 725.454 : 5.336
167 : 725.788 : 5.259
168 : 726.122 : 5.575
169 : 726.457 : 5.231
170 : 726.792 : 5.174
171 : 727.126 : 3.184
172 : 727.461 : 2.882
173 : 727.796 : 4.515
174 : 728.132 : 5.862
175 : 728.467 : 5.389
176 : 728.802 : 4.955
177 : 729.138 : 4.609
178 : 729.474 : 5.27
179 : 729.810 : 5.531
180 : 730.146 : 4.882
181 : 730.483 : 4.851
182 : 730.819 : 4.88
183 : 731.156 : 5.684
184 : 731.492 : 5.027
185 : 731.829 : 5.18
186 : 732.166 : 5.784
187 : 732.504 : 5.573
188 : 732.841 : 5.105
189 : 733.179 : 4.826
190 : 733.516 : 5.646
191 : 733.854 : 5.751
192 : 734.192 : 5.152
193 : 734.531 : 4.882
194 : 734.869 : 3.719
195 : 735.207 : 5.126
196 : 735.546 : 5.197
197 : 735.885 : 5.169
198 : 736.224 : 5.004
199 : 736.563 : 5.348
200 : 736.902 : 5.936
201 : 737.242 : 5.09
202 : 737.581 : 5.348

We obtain 724.452 nm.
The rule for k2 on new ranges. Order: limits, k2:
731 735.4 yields 731.156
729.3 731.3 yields 729.810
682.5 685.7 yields 682.668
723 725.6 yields 724.452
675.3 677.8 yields 675.476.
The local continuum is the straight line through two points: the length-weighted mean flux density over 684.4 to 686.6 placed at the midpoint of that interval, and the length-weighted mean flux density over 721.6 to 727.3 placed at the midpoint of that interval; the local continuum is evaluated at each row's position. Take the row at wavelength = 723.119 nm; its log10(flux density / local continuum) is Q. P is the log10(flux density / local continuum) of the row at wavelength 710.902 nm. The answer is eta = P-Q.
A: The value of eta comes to 0.05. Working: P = 0.057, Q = 0.01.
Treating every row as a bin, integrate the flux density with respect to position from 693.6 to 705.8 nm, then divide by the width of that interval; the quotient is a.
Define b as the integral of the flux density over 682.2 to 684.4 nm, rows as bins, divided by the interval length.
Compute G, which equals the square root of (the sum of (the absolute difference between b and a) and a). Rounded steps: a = 5.49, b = 5.6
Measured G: 2.36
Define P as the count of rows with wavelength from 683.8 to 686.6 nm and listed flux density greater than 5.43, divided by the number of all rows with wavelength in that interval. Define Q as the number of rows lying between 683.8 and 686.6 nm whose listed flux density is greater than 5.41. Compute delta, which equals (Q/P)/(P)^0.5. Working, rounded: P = 0.8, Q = 7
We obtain 10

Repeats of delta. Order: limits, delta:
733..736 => 19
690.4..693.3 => 10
